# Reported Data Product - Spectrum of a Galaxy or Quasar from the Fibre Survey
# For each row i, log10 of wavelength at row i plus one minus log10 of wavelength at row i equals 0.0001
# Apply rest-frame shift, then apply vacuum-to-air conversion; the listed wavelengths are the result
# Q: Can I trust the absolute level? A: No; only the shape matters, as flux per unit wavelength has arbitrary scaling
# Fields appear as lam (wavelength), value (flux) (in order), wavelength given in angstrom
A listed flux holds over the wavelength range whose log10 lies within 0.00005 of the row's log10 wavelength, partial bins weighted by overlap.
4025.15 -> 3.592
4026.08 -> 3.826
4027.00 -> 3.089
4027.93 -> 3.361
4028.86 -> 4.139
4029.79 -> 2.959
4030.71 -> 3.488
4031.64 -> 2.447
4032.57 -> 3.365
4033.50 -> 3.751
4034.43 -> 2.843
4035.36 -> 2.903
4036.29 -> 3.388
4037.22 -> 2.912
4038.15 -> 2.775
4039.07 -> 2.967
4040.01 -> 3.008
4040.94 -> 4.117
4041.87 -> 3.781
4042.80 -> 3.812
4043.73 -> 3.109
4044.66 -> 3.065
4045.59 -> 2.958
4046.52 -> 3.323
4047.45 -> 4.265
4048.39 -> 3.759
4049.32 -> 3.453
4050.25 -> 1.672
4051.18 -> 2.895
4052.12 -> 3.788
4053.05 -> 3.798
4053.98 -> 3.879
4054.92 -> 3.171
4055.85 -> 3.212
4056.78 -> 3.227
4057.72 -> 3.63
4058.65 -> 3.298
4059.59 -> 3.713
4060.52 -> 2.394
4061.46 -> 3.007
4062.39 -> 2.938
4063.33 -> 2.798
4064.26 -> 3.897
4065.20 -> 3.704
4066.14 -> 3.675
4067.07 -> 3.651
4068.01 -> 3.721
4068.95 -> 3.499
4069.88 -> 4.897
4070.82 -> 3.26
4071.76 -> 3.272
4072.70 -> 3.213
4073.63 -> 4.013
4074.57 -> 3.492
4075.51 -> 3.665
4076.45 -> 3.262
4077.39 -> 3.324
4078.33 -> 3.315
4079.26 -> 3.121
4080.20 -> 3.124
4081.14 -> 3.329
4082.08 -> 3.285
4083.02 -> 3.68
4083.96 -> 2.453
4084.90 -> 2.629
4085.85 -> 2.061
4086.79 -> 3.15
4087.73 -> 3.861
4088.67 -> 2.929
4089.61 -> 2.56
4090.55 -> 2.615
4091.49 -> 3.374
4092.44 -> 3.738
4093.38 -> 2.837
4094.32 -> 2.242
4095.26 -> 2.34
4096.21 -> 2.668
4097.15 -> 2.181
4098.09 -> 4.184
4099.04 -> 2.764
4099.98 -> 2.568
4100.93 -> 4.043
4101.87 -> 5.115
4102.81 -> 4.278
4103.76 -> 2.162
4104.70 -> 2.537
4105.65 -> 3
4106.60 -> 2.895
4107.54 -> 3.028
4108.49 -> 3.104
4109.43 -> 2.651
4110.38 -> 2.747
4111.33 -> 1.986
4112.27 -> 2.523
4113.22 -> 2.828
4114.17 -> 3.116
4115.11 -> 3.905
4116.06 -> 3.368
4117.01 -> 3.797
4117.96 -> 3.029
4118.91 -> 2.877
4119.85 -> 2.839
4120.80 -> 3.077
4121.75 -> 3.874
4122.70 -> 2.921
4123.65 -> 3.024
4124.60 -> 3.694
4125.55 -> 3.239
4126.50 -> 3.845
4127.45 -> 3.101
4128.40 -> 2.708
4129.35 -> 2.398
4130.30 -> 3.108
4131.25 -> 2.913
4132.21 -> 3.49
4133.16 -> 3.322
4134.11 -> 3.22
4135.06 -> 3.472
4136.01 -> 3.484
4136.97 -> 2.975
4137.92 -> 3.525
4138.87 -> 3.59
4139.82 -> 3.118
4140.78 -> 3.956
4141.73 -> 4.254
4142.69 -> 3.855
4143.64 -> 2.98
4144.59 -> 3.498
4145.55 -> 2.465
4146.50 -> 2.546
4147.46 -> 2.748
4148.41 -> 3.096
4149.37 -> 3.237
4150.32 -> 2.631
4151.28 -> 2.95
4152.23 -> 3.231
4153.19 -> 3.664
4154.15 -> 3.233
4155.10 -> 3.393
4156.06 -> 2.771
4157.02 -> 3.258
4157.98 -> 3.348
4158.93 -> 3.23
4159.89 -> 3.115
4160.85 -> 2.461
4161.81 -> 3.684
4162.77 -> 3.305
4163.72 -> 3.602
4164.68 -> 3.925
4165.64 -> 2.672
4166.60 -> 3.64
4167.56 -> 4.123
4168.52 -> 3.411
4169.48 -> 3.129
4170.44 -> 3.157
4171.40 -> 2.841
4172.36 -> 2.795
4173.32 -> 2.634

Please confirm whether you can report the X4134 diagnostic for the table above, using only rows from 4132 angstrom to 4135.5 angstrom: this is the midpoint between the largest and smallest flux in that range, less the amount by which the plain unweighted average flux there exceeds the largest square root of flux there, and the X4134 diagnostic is 1.85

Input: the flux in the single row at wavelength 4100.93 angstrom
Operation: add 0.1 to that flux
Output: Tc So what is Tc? 4.14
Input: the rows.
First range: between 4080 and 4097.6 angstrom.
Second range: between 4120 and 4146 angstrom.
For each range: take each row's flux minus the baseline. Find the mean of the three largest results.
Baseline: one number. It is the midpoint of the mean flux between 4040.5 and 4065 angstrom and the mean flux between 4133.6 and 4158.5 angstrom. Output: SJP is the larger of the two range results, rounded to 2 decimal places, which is 0.73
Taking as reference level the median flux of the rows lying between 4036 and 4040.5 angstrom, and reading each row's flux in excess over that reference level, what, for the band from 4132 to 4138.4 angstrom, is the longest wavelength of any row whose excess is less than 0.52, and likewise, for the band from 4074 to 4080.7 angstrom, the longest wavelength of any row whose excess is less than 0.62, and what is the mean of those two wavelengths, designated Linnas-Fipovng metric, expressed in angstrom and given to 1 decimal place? 4108.6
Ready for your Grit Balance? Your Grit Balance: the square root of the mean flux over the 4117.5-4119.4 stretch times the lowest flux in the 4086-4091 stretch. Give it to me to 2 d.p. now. 2.75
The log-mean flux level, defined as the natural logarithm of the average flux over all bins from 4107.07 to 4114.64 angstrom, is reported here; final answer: 1.01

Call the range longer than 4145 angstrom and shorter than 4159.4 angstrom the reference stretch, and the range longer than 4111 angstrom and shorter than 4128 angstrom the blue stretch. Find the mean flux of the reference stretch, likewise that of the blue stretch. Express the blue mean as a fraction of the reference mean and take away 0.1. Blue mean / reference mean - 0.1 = 0.94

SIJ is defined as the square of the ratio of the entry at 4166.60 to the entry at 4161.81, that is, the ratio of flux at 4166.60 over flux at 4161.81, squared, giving 0.98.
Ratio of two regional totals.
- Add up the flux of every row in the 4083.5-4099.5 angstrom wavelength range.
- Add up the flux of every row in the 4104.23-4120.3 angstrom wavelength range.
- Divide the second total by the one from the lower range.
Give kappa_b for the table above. 1.03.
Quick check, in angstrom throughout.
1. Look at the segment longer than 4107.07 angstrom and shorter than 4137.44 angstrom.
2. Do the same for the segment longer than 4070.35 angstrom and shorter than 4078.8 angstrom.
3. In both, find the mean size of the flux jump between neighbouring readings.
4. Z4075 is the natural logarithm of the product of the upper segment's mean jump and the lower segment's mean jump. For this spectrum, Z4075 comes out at -2.2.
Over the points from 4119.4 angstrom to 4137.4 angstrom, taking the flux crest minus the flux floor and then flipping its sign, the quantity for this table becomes -1.5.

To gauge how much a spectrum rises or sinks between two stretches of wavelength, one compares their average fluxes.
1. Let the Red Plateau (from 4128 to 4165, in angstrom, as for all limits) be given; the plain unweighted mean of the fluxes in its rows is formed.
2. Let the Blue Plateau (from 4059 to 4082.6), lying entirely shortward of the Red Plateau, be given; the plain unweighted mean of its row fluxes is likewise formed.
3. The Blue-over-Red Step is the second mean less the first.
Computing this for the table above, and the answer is 0.20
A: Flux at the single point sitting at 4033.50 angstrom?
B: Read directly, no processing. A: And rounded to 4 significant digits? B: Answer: 3.751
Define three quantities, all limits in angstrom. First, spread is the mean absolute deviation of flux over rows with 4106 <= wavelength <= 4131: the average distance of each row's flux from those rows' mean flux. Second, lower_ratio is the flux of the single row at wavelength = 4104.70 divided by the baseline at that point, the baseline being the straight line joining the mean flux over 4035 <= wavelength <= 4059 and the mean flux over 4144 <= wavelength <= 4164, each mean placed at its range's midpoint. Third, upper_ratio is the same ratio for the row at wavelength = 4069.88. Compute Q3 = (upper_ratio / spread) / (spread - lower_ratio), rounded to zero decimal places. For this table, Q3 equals -10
